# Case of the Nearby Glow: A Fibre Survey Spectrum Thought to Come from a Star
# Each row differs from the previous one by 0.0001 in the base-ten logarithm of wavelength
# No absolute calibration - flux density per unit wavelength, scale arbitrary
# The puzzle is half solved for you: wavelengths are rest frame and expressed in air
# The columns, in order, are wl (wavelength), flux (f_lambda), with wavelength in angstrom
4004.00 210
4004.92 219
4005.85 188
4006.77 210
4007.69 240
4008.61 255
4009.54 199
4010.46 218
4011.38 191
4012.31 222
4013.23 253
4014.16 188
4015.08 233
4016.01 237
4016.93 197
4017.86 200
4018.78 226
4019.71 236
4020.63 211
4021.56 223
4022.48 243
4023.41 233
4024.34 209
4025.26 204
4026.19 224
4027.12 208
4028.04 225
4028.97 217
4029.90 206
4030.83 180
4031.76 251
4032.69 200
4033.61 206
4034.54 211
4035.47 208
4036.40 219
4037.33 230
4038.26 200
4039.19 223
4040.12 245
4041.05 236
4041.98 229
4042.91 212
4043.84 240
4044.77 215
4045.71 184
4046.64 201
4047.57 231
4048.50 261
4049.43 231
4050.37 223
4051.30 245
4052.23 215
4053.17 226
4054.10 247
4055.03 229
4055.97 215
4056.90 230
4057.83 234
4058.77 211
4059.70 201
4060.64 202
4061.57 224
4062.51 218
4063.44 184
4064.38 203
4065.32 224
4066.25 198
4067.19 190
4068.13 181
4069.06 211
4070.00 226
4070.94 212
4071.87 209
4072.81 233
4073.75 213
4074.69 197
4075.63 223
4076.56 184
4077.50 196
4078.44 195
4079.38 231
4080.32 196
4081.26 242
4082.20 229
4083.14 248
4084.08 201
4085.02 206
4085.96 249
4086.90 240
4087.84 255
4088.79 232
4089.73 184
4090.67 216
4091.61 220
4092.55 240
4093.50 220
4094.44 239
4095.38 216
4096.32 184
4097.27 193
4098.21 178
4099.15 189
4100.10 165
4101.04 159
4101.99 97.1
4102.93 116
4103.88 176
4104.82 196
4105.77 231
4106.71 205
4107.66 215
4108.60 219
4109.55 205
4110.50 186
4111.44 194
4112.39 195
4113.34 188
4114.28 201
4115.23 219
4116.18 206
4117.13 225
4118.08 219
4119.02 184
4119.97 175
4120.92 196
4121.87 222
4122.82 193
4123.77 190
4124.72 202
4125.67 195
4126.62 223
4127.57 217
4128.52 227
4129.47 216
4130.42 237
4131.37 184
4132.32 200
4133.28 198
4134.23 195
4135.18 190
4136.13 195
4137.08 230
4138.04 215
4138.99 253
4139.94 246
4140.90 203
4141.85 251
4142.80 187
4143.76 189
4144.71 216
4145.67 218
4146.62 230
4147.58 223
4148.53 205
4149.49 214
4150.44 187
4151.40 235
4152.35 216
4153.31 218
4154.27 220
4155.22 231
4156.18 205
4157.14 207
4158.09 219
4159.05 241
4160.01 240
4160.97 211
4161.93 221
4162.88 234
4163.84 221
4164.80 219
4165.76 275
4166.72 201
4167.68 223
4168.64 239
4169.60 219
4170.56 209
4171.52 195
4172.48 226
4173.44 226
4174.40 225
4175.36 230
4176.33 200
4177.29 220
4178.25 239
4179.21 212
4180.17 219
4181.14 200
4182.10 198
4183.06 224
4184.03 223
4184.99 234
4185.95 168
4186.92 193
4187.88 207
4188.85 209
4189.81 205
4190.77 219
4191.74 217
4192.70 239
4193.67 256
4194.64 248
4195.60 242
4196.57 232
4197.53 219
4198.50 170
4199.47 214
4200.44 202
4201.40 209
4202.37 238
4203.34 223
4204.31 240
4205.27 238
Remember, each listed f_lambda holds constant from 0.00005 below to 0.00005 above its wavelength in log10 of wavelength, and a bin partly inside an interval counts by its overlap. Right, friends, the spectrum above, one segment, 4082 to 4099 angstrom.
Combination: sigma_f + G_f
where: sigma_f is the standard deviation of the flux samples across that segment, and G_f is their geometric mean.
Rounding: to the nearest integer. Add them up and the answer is 242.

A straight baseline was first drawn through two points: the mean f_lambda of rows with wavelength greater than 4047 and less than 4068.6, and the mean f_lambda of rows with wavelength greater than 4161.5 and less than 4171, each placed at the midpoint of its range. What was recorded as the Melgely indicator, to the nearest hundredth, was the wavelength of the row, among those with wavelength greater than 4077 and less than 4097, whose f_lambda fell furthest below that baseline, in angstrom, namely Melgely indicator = 4096.32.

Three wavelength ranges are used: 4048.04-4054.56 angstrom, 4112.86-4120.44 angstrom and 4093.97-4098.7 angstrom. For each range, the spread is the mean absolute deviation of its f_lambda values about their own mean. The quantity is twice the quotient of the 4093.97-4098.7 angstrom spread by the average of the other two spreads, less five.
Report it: -2.1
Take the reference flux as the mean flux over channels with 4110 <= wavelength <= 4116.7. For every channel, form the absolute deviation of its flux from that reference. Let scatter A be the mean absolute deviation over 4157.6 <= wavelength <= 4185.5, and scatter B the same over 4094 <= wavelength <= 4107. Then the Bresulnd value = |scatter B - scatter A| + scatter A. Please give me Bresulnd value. 31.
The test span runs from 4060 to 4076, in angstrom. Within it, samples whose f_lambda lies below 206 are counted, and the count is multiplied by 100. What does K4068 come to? 700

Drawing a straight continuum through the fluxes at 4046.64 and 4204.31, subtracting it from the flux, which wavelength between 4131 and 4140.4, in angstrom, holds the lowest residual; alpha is 4131.37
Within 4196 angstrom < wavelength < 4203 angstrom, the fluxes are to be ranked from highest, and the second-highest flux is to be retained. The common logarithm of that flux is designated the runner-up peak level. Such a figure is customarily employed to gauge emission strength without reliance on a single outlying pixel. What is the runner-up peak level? 2.37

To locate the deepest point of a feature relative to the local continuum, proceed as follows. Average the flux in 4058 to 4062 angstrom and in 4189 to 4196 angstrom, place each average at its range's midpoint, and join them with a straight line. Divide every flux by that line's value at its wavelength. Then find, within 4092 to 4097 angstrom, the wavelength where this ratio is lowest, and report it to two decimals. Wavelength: 4096.32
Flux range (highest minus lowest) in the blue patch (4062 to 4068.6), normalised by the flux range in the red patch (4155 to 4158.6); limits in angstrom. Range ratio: 1.7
